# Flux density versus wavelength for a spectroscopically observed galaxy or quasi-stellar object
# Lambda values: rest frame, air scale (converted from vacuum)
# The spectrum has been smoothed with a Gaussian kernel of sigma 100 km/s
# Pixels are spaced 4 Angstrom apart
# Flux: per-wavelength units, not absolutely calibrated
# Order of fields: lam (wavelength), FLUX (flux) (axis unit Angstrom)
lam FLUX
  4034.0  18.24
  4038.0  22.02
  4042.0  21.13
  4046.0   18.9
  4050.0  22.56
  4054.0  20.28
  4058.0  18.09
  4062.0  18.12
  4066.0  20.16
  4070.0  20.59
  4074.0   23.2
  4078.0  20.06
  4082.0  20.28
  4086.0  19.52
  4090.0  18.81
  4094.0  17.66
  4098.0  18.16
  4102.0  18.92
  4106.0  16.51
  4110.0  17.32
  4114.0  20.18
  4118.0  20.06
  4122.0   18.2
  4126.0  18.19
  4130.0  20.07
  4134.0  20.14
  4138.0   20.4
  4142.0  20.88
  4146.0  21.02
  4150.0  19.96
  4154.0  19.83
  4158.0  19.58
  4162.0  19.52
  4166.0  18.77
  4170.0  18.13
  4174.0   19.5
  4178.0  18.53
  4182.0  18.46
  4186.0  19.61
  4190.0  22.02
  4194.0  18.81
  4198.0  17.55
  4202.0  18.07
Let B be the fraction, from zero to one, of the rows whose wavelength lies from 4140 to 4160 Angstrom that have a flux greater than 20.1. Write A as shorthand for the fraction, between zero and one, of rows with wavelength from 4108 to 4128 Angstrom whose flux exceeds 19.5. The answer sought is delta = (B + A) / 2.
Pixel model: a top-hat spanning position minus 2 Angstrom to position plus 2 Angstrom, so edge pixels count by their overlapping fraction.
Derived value 0.40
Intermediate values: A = 0.4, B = 0.4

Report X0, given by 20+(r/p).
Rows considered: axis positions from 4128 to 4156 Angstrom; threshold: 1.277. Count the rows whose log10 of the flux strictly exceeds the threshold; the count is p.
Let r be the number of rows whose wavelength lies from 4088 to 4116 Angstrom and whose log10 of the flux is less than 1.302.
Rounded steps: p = 7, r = 6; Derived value 20.9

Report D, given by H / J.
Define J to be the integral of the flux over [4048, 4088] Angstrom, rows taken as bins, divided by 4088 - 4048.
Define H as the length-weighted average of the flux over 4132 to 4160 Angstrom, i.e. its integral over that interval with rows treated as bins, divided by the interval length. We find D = 0.9986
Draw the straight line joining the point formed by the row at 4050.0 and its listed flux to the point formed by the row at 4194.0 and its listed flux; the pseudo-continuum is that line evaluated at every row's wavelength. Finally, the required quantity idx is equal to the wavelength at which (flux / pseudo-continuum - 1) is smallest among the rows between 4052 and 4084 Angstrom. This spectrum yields 4058.0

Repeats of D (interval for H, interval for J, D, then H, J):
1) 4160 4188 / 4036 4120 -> 0.9637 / 18.9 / 19.6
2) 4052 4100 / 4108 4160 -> 0.9948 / 19.6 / 19.7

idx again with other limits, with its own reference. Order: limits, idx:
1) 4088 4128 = 4106.0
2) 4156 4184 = 4170.0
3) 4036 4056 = 4046.0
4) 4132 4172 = 4170.0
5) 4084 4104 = 4094.0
